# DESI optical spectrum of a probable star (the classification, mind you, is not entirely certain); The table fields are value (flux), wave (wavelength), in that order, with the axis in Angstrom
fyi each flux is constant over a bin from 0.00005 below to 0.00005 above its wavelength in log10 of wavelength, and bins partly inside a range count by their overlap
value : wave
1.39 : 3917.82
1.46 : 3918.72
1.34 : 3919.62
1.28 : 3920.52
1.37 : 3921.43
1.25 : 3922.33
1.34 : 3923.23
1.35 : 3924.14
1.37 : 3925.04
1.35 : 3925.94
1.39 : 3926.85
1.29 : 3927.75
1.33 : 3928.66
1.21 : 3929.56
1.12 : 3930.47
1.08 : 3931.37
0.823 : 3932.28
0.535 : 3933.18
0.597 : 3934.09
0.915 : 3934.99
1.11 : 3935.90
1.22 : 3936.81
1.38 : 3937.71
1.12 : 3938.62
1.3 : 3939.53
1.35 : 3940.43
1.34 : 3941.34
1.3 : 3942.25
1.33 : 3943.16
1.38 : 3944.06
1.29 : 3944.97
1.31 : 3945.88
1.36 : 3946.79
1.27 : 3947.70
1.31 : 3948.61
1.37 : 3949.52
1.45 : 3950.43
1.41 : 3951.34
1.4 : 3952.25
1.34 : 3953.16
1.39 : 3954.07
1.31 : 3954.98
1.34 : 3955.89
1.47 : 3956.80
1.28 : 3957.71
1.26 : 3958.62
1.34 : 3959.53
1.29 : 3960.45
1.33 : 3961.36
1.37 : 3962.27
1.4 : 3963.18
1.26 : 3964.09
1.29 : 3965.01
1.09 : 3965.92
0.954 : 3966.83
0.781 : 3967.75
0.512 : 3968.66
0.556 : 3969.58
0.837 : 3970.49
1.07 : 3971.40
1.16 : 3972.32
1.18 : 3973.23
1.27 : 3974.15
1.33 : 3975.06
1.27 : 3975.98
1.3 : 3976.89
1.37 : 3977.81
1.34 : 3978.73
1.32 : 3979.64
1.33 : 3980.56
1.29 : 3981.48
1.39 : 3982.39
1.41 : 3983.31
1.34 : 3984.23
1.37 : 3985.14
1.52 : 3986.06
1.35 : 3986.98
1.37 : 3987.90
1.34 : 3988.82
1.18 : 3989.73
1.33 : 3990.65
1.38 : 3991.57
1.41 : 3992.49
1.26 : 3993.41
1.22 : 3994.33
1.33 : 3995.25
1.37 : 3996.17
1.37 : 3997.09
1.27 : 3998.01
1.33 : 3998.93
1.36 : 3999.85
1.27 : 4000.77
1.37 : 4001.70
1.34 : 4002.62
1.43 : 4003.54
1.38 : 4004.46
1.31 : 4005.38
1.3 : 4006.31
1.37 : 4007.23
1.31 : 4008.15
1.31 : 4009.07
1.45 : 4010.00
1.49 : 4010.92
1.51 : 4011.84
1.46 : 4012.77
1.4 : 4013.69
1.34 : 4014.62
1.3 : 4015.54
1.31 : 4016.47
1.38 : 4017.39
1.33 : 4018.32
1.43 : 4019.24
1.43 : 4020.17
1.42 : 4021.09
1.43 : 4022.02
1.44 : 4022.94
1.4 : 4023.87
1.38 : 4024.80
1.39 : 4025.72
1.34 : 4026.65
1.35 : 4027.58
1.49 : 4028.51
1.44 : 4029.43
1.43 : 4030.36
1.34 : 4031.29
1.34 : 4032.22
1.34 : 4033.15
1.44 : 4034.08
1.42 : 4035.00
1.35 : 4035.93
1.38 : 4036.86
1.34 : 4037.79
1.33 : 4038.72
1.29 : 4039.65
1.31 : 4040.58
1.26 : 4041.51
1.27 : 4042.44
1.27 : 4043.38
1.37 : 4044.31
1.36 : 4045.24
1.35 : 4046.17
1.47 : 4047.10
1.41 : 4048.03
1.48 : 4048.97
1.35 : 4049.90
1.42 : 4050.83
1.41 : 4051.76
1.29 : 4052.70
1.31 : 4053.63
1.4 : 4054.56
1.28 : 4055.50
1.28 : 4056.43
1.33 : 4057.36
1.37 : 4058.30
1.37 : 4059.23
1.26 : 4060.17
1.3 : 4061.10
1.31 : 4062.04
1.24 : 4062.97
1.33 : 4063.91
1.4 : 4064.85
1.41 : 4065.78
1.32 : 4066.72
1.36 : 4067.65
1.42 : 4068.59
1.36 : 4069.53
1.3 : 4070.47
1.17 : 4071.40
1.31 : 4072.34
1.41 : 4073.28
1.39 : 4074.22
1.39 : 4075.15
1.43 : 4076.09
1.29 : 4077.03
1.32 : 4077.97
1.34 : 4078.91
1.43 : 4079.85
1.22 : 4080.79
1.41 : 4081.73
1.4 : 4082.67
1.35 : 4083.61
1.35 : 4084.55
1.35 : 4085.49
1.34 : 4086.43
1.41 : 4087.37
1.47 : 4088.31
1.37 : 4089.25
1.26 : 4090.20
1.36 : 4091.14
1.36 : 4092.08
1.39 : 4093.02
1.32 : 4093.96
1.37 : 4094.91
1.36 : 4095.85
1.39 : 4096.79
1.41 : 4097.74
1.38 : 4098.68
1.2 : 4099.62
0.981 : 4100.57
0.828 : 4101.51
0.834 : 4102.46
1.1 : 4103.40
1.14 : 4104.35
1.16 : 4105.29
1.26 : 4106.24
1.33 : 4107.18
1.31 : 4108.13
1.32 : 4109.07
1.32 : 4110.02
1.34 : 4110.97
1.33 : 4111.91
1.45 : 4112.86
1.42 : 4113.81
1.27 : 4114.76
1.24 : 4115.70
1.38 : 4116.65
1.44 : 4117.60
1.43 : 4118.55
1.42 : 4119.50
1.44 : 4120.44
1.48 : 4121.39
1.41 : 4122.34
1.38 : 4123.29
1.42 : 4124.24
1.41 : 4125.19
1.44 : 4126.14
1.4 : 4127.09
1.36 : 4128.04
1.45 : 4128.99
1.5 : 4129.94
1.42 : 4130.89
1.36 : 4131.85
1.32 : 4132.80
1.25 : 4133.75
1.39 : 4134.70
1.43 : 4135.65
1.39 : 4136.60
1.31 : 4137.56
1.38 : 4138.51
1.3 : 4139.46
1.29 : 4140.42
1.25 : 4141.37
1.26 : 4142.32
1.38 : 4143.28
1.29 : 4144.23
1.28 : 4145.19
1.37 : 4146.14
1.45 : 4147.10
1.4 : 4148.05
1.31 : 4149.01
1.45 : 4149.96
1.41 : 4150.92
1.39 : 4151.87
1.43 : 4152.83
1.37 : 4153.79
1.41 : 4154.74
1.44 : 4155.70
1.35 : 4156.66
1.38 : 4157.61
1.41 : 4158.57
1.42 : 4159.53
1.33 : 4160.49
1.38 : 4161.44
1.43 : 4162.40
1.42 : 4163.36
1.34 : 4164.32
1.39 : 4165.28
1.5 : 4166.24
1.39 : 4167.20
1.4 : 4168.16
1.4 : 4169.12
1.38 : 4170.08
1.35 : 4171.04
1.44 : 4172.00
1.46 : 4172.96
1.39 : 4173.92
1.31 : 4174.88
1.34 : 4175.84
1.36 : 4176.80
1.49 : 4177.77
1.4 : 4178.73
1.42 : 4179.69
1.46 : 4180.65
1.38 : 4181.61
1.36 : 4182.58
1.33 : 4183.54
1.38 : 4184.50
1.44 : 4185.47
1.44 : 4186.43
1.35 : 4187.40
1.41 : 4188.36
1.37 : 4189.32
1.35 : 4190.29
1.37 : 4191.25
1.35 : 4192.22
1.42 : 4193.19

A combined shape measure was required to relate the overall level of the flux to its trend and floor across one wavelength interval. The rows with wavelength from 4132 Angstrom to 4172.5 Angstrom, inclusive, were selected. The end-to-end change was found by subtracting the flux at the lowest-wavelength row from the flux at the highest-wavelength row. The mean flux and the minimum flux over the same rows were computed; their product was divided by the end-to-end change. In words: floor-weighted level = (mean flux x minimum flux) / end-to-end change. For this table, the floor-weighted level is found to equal 14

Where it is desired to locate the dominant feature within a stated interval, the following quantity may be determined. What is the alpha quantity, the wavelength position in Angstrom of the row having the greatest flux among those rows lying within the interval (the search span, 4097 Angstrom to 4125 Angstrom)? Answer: 4121.39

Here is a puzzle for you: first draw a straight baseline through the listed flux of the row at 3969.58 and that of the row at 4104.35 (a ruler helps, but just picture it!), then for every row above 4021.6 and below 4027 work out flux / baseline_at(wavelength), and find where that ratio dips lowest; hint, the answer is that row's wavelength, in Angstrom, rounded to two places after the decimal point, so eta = 4026.65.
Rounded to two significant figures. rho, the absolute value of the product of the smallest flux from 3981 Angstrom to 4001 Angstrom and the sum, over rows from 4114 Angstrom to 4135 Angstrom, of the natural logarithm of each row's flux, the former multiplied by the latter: 8.5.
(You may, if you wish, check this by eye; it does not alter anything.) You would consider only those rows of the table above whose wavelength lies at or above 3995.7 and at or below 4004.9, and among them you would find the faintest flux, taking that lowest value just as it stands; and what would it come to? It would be 1.27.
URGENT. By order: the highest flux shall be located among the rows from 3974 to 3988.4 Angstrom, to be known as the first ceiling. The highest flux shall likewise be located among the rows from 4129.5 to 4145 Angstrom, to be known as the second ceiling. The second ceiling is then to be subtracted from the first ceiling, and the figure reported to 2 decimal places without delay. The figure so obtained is 0.02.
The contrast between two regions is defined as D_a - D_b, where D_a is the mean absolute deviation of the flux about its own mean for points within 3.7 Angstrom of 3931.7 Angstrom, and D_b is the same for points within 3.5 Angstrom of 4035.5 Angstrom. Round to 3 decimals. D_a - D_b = 0.199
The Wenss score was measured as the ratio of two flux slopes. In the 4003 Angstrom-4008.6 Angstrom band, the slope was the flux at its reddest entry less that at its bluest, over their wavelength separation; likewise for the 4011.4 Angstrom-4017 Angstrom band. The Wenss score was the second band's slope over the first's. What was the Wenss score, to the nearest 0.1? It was 1.7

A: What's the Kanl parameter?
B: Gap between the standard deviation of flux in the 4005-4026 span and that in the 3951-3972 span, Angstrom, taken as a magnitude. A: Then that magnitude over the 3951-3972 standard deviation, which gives 0.77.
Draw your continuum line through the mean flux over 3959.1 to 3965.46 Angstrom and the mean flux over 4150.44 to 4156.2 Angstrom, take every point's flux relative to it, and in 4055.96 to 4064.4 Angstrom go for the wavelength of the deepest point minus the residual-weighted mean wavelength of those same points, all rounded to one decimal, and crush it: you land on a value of 2.3 Angstrom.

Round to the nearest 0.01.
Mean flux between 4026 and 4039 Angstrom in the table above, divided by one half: 2.76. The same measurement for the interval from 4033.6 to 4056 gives 2.71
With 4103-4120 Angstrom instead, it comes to 2.63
